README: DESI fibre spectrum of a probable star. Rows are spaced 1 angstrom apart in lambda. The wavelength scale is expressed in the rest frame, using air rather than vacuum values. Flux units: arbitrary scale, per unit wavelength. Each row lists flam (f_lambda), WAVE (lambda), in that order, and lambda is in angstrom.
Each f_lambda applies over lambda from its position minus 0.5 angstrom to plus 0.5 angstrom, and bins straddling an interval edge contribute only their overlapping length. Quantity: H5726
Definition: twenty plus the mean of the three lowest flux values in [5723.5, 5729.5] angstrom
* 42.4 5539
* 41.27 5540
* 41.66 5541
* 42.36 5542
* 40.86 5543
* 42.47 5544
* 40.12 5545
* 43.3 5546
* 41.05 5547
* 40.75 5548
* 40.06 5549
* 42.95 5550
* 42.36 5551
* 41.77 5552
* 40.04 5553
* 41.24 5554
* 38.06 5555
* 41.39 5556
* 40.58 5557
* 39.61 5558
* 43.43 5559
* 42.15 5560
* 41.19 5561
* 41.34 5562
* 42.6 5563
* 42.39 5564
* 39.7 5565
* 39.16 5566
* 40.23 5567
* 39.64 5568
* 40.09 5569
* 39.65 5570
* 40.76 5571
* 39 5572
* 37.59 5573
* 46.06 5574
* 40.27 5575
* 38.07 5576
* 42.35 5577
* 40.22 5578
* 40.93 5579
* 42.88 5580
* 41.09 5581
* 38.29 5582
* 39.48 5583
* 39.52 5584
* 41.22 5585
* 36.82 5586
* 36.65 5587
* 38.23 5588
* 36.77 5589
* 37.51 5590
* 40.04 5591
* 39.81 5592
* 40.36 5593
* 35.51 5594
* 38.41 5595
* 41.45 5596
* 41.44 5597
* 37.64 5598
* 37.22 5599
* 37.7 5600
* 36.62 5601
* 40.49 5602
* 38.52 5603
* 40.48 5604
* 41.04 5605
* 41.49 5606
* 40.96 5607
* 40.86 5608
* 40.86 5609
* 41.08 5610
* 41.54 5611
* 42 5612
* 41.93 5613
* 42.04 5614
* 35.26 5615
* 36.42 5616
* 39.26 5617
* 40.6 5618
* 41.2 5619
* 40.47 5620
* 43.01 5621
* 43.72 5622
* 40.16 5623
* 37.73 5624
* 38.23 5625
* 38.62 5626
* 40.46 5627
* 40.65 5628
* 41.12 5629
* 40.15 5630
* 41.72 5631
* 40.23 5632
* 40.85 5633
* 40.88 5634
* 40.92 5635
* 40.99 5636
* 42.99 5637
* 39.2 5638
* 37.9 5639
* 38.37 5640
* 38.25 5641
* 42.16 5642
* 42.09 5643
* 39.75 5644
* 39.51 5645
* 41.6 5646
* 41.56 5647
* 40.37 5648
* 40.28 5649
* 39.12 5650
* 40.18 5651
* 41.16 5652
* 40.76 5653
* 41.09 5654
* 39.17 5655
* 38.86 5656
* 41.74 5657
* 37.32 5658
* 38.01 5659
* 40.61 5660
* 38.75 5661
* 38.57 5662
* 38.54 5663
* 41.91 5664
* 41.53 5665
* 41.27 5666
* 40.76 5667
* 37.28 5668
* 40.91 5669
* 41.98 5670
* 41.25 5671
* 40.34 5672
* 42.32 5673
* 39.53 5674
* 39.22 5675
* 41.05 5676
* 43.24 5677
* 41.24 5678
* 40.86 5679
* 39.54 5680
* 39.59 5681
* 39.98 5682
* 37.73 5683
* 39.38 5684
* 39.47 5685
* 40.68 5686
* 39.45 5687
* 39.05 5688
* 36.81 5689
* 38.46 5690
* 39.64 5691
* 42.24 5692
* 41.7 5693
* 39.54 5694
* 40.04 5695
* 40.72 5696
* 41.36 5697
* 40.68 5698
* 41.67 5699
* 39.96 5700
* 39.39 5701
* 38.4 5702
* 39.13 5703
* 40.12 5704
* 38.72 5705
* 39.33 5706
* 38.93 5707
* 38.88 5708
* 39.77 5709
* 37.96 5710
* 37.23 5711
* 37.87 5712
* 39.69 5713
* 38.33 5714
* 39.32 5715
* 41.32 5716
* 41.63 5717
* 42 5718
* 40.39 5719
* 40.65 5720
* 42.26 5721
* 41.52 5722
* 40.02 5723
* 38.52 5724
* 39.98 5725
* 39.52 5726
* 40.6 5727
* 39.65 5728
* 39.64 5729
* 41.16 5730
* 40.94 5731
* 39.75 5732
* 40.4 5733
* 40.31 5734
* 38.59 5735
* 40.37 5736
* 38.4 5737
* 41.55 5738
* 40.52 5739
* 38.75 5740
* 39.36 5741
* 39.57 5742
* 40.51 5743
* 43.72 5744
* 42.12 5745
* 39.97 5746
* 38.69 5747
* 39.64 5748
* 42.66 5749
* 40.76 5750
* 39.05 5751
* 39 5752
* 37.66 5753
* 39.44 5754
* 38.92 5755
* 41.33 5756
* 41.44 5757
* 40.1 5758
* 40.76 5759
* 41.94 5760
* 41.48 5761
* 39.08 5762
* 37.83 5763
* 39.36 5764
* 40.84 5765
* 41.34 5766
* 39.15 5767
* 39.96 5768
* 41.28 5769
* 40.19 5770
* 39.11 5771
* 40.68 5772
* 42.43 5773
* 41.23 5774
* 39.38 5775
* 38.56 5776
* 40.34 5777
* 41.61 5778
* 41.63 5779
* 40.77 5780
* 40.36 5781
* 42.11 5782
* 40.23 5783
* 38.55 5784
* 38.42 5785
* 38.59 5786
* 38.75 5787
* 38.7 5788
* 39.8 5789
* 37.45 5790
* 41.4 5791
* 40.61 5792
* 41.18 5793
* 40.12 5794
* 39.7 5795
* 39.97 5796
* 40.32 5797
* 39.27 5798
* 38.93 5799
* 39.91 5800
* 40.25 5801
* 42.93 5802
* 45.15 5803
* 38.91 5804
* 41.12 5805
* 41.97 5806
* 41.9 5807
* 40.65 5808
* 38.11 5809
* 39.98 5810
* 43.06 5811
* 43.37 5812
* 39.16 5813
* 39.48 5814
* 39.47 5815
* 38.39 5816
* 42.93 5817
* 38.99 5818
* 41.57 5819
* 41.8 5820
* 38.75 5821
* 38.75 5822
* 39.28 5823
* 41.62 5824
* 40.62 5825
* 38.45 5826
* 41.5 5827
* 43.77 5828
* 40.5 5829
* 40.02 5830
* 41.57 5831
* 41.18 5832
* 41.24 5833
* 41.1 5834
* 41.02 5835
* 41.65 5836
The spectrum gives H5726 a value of 59.2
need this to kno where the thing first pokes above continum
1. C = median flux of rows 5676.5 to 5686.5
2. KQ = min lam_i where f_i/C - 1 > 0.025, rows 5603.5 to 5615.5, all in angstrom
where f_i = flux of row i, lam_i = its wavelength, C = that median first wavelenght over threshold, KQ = 5605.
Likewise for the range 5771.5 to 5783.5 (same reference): 5773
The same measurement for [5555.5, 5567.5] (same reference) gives 5556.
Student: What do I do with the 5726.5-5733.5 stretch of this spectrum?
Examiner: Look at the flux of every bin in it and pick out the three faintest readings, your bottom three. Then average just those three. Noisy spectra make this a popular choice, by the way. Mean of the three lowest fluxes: 39.7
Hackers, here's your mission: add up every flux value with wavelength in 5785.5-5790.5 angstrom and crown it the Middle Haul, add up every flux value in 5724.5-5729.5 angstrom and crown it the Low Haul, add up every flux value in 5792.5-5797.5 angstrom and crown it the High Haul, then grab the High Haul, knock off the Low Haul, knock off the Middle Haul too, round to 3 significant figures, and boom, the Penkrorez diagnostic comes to -191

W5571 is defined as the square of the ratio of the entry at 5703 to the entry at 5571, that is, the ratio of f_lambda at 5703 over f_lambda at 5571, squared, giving 0.92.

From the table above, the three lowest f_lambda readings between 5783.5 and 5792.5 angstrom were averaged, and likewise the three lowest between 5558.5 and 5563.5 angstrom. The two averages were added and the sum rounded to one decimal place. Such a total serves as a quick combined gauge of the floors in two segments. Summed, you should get 79.7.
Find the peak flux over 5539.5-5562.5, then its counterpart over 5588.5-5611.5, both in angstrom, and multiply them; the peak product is 1804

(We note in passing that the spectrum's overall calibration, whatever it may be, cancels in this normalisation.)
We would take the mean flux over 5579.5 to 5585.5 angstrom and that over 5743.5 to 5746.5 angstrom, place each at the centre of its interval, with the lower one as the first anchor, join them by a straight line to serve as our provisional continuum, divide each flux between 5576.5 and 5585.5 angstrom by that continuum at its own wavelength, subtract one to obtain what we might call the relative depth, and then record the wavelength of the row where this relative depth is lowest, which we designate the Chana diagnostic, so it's 5582 angstrom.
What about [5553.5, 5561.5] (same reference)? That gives 5555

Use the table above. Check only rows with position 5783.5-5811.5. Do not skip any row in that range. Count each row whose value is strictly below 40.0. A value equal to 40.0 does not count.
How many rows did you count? 15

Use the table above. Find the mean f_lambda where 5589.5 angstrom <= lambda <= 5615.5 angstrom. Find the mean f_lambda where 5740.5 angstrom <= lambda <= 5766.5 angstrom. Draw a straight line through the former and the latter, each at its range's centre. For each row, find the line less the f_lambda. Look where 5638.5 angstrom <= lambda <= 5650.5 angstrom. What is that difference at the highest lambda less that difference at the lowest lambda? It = -1.2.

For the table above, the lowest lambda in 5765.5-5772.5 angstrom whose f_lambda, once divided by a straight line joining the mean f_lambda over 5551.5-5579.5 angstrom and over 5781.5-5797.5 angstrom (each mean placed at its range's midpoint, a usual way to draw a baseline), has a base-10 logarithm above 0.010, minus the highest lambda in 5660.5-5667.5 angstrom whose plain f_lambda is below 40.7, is 103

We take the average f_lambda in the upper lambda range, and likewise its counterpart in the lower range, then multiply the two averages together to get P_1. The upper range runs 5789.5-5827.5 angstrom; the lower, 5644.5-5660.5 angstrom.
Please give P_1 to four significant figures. 1621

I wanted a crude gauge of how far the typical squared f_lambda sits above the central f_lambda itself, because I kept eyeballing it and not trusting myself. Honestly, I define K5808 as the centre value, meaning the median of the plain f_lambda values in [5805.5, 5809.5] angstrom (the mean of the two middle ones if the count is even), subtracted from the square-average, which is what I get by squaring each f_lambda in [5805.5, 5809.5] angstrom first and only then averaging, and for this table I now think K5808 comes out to 1614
